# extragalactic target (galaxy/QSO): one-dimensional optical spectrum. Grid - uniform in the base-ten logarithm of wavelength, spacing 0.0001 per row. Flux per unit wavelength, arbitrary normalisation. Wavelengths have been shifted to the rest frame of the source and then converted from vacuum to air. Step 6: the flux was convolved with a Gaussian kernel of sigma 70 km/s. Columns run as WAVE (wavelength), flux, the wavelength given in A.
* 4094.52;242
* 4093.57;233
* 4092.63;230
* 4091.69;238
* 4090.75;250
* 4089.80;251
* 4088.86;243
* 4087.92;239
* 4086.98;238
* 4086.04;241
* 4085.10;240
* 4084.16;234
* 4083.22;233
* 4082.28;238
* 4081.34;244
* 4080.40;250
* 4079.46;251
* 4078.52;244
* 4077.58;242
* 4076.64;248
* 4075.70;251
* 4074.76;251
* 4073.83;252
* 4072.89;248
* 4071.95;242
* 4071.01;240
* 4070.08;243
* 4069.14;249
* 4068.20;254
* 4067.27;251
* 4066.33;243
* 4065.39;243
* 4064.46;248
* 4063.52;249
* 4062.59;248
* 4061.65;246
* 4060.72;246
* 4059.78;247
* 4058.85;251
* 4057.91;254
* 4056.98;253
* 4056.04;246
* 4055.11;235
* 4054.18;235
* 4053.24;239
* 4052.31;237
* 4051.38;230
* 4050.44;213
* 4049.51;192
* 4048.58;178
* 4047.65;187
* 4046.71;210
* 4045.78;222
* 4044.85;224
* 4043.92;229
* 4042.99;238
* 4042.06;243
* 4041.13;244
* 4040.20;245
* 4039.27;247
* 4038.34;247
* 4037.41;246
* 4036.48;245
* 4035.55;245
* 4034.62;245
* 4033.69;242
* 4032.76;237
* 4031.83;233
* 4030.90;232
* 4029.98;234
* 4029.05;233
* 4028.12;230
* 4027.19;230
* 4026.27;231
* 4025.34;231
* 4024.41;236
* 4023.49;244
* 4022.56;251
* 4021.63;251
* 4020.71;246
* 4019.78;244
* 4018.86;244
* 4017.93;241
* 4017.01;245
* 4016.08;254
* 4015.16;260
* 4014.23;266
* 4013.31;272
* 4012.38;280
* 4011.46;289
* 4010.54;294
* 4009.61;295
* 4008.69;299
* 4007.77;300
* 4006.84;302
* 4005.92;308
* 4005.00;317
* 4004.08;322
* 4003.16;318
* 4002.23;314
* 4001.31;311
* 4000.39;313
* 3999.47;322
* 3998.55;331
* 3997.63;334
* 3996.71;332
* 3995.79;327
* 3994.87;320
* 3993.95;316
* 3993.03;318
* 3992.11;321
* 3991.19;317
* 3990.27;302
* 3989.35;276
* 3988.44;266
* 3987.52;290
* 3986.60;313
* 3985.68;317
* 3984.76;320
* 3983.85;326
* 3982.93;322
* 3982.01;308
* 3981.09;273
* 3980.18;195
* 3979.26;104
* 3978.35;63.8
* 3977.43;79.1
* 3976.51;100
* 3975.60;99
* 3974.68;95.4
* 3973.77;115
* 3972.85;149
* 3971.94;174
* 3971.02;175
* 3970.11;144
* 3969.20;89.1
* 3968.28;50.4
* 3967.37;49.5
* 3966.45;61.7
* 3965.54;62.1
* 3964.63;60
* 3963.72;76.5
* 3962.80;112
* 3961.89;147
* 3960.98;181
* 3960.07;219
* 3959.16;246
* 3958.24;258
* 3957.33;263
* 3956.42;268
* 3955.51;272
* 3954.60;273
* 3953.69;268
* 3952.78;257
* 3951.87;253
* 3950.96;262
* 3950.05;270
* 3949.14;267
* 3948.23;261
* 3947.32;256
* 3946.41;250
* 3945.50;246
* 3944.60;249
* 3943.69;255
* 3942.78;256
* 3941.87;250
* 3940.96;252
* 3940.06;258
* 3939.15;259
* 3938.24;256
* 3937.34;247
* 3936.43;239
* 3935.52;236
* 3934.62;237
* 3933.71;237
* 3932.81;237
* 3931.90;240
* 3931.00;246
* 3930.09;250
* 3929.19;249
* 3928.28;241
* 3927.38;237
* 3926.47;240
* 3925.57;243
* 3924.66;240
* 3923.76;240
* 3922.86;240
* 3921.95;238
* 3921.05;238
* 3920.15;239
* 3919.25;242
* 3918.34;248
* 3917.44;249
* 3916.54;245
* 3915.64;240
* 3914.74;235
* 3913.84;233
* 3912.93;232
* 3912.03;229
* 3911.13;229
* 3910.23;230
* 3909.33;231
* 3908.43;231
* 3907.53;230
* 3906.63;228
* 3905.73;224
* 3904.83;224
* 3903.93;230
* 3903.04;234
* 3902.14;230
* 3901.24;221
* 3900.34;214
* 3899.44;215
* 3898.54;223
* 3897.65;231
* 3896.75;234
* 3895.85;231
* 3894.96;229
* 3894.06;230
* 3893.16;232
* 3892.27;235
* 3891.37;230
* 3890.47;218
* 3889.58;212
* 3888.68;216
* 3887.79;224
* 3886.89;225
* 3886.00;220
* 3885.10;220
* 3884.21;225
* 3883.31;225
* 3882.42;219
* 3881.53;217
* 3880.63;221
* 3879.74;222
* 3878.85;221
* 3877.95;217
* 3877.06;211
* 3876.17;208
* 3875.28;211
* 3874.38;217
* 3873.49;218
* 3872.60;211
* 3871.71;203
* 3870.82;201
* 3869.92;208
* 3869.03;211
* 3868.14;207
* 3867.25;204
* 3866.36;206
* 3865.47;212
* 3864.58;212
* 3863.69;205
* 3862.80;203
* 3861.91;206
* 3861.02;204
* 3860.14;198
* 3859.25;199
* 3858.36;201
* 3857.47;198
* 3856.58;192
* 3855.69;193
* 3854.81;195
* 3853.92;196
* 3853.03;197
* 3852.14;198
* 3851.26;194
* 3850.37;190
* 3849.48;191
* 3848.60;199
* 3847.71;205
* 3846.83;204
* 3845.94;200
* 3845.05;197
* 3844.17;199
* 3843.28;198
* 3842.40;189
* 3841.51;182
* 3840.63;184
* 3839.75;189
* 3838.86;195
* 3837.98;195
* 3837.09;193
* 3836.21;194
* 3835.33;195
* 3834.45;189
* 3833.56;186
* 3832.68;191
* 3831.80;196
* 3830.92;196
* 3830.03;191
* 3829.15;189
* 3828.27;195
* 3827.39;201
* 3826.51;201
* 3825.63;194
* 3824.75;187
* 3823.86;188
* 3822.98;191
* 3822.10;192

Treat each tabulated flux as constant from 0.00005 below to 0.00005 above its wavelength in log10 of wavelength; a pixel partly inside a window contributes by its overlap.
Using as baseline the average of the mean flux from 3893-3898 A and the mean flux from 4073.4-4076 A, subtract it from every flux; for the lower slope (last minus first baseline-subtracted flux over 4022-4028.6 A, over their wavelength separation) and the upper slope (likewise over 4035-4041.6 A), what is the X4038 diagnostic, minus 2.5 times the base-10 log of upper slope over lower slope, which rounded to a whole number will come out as 3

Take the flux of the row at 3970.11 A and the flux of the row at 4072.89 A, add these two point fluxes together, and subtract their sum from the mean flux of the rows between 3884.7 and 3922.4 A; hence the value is -162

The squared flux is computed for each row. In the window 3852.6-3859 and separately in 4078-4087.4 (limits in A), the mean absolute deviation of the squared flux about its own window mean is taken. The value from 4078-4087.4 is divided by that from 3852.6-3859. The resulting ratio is 2.6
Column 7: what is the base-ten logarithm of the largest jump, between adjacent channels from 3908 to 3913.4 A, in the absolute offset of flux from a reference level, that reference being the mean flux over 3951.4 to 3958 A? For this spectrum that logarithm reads 0.48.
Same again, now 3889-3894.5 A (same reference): 1.08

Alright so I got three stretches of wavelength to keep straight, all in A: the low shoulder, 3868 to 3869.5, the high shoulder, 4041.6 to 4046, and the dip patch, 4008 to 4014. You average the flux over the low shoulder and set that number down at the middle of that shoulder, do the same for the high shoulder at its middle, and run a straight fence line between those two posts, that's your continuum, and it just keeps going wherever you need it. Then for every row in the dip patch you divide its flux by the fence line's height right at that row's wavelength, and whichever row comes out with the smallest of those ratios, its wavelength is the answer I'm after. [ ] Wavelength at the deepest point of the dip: 4013.31 A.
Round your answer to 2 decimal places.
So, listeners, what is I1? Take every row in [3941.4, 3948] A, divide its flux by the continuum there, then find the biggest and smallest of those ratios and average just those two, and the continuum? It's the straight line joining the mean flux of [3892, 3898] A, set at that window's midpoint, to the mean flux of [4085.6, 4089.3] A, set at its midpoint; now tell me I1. 1.07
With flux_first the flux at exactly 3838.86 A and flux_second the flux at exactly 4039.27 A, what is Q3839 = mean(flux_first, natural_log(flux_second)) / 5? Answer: 20.1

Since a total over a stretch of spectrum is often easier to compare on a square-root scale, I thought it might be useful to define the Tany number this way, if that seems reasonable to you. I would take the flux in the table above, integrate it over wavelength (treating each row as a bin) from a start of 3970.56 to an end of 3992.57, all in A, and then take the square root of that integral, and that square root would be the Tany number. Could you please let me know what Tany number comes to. 70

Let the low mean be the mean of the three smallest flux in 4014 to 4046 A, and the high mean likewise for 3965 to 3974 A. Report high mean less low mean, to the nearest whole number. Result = -171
